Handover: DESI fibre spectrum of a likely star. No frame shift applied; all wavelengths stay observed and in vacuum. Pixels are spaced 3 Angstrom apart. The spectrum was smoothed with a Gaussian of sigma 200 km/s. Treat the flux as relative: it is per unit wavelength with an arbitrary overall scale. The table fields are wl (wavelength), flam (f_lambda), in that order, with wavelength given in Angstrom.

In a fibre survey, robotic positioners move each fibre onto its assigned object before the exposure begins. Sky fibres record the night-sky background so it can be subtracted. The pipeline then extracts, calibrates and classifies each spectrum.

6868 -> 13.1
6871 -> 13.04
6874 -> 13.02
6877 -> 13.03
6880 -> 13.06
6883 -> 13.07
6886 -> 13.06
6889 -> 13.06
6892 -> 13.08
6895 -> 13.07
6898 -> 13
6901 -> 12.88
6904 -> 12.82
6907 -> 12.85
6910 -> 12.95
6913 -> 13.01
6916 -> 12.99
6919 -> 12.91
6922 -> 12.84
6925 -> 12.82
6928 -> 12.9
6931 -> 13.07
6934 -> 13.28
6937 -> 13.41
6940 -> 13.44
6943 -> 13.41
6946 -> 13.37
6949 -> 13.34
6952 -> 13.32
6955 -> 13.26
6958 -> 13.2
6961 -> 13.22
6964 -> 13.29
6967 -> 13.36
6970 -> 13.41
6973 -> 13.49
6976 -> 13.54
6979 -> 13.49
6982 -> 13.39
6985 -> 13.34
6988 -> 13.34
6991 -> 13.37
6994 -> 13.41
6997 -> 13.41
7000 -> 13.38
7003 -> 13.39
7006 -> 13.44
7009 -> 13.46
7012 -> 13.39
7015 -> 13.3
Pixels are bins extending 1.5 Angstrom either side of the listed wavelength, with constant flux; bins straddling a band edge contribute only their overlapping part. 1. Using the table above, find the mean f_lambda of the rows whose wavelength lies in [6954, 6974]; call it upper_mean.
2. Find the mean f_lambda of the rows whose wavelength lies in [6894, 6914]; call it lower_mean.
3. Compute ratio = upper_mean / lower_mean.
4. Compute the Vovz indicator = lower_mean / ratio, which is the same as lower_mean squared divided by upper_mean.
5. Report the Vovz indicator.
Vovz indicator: 12.57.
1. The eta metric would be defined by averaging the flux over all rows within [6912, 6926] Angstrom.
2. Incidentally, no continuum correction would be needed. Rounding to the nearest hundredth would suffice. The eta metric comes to 12.91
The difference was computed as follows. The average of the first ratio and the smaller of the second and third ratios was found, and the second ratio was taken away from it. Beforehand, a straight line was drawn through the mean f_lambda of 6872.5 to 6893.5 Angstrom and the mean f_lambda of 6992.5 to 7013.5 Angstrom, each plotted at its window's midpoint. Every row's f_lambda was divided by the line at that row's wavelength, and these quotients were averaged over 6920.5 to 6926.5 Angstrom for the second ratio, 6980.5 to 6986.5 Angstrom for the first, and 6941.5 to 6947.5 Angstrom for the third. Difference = 0.014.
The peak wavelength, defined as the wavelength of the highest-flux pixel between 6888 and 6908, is 6892 Angstrom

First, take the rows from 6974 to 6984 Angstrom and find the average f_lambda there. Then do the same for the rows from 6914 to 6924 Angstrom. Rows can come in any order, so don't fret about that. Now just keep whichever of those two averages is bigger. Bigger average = 13.5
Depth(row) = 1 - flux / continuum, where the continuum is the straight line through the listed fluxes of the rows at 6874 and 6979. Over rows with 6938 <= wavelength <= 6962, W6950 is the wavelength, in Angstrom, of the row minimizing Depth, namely 6940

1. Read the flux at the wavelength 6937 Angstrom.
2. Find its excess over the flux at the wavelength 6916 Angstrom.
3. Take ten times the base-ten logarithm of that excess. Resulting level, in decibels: -3.8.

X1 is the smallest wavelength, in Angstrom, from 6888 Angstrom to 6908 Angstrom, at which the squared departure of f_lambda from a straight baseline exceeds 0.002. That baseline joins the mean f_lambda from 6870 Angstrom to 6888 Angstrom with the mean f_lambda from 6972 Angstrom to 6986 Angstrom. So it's 6898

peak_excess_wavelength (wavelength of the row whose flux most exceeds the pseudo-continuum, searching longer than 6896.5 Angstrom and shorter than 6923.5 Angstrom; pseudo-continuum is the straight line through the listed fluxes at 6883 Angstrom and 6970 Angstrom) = 6898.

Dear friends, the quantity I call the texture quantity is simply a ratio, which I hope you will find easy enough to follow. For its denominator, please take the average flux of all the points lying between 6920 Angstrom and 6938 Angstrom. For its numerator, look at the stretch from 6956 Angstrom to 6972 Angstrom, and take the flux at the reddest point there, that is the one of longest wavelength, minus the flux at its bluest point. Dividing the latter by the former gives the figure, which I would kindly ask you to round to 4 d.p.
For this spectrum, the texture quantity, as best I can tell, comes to 0.0161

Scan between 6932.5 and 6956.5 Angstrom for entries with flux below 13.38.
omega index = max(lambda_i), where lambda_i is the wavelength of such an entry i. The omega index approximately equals 6955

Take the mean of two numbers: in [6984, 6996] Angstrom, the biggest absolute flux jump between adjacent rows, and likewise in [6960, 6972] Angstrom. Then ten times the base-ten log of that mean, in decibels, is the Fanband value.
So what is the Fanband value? -12.6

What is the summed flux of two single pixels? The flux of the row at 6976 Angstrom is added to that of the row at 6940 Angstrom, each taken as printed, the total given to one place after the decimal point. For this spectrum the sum 27.0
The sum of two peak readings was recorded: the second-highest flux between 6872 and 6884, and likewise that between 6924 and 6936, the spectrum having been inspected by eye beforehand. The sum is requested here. 26.1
